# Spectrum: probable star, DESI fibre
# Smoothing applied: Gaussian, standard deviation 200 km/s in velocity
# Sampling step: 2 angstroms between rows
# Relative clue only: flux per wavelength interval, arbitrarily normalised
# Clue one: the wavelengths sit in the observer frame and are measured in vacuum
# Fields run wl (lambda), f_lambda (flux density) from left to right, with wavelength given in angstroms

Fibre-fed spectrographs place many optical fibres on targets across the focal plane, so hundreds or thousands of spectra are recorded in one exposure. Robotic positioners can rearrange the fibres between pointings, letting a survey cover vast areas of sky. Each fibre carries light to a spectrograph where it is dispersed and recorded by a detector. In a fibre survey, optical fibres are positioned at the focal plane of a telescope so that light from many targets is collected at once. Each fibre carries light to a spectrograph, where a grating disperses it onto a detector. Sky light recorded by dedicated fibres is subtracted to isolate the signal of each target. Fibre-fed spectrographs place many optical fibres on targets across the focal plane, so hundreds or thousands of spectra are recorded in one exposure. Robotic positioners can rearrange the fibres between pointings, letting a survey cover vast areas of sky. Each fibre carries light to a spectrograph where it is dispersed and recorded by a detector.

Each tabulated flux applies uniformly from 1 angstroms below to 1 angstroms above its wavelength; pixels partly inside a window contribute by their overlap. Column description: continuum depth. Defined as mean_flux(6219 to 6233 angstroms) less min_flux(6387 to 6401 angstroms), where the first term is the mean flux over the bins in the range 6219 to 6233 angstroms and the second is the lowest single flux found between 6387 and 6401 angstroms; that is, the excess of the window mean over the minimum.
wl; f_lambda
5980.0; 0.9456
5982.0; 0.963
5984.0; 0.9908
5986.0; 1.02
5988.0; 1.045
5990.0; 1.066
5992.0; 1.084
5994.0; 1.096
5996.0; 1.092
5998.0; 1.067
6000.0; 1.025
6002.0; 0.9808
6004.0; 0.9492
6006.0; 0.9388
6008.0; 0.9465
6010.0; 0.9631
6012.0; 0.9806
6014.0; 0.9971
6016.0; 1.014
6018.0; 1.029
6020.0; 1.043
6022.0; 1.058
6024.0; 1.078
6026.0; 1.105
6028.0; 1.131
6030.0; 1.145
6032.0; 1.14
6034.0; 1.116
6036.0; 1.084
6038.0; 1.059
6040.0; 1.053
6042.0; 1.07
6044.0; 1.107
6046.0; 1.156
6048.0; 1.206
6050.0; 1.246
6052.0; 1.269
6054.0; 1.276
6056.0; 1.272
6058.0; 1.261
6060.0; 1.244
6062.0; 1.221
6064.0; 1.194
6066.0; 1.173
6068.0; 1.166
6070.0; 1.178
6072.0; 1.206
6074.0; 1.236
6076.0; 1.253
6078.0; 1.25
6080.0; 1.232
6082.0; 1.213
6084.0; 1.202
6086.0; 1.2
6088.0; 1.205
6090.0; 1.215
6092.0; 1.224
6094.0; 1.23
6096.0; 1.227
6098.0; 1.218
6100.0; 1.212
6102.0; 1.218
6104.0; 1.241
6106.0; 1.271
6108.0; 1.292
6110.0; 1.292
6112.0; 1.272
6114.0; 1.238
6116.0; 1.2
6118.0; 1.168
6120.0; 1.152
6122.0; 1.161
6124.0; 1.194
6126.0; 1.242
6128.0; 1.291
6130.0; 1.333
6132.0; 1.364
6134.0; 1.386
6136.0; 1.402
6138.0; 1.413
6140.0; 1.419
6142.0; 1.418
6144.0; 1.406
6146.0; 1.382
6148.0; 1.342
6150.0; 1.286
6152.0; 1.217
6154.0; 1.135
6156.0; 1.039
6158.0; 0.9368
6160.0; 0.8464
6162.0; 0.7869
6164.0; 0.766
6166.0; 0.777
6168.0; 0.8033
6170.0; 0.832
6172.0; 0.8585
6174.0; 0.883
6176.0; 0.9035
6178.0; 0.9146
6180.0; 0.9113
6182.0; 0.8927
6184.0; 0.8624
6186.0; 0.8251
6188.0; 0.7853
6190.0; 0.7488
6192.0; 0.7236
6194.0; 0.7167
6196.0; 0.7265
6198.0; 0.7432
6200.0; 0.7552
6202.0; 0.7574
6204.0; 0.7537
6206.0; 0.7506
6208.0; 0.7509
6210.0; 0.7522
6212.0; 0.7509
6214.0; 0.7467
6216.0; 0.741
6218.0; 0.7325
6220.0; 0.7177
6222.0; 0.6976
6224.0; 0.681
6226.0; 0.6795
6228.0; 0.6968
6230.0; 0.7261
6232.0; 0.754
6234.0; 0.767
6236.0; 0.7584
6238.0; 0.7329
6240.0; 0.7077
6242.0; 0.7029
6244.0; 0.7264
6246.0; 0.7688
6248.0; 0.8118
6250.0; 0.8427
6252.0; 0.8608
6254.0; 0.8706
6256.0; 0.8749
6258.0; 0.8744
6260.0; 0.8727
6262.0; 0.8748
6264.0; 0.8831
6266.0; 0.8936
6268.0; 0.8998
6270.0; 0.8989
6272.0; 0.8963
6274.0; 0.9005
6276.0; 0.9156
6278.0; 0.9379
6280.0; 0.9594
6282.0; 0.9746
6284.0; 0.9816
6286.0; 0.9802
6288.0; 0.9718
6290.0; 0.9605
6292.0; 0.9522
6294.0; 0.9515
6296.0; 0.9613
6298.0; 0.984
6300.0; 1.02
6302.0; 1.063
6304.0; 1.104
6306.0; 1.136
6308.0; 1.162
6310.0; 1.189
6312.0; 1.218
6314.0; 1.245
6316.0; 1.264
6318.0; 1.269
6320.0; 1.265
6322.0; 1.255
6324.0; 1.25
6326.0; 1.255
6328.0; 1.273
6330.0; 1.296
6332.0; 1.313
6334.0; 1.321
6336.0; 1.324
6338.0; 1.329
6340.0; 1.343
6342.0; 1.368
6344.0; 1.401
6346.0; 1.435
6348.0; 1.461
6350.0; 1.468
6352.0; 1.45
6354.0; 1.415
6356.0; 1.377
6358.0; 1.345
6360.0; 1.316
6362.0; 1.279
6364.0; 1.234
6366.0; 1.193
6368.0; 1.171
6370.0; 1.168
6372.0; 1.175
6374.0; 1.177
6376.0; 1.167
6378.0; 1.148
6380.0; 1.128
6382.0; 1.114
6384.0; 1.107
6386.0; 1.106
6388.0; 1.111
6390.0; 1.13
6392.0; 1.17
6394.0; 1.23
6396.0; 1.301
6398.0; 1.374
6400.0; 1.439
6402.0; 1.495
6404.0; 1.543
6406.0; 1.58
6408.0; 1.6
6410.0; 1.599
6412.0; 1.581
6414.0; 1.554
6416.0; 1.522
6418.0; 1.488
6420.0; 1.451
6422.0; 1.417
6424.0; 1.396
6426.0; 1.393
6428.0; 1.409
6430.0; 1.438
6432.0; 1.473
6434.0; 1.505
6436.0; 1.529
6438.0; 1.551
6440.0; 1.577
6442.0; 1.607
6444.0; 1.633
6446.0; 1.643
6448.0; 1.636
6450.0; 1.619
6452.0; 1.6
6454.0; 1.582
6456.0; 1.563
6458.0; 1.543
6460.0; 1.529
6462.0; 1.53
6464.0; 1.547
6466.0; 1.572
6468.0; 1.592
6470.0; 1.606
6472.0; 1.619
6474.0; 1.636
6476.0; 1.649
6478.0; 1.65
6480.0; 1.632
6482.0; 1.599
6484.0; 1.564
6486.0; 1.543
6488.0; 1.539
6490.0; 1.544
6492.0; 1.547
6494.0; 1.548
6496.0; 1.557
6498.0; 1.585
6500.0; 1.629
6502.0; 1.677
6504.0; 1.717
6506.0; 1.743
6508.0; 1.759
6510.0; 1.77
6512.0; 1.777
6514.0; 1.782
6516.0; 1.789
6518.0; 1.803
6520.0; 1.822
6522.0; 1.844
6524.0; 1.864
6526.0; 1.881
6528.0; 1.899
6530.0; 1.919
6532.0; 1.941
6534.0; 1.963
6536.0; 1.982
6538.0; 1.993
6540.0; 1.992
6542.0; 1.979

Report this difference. -0.40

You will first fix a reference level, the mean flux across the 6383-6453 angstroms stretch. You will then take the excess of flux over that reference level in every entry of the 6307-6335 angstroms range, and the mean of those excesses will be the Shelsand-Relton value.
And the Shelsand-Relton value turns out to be -0.20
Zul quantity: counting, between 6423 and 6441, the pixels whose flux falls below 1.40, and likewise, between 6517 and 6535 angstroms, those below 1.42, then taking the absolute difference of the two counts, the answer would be 2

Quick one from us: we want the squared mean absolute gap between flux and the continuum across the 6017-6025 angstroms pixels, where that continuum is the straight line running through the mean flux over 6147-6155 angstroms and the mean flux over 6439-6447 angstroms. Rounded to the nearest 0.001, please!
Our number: 0.001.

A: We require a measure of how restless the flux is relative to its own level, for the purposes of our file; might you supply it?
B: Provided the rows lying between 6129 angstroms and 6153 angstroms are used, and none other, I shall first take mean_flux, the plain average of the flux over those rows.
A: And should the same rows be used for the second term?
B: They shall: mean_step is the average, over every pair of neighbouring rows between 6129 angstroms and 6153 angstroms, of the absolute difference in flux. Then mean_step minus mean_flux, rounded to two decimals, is -1.34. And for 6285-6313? -1.02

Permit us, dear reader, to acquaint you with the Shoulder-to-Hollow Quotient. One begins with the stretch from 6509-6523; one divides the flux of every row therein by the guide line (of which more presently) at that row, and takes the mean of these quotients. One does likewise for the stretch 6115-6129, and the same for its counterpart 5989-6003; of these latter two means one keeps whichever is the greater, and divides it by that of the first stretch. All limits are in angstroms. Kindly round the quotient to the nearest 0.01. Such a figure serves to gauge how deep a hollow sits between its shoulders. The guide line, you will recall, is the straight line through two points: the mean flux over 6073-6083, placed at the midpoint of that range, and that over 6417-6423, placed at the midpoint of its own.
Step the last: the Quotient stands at 0.80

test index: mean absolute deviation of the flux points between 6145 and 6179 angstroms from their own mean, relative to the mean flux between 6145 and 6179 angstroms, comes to 0.180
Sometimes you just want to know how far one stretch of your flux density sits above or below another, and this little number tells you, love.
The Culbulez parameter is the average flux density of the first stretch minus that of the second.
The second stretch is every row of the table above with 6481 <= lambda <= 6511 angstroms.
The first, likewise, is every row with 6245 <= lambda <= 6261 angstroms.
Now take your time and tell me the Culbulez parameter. -0.77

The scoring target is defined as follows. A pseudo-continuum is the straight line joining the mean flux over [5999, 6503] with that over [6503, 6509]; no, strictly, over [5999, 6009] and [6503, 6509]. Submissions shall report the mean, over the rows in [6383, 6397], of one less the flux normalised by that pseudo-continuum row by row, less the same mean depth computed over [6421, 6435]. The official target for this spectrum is 0.14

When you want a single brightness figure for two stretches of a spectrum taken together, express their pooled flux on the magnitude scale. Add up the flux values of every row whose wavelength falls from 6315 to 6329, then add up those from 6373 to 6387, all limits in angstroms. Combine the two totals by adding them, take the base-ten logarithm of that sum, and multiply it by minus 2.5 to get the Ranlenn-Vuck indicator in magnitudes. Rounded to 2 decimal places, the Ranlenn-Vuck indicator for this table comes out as -3.06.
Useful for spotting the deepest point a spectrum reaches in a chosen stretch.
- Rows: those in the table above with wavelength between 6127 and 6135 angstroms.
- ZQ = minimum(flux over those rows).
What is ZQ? 1.291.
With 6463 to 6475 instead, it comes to 1.547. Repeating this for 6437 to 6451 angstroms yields 1.551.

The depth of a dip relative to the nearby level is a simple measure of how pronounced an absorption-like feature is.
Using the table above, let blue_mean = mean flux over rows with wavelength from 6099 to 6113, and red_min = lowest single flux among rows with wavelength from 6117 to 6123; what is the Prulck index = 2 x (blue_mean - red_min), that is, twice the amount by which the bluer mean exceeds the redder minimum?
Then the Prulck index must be 0.21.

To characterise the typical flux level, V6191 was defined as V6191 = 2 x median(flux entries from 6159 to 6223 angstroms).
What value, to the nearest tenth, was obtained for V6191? 1.5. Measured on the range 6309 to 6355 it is 2.6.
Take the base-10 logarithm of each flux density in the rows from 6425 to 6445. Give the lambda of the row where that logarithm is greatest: 6444.0 angstroms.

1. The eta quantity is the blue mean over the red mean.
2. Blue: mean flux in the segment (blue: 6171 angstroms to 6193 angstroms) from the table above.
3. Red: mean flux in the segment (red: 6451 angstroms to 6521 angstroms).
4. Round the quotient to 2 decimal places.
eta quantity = 0.52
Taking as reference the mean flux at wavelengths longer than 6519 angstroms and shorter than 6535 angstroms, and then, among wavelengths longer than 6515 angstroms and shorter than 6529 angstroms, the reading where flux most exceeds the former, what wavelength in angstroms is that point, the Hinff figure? 6528.0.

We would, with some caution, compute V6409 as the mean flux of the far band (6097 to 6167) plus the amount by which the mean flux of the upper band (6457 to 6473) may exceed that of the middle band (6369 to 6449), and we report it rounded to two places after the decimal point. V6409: 1.38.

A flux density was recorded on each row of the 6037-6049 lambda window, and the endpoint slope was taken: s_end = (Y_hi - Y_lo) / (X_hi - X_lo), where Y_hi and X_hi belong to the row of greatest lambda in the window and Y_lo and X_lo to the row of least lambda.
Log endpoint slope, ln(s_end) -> -4.2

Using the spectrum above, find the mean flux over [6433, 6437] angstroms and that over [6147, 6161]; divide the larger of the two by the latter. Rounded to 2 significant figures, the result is 1.4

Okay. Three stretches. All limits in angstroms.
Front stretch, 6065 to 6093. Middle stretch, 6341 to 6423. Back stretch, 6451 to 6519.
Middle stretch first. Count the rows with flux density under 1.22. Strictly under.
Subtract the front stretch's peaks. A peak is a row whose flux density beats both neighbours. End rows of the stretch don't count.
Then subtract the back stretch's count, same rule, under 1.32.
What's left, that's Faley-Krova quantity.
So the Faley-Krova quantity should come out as 13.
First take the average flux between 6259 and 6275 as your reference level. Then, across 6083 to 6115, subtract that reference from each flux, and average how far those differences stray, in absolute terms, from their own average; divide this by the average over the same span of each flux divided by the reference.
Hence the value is 0.018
